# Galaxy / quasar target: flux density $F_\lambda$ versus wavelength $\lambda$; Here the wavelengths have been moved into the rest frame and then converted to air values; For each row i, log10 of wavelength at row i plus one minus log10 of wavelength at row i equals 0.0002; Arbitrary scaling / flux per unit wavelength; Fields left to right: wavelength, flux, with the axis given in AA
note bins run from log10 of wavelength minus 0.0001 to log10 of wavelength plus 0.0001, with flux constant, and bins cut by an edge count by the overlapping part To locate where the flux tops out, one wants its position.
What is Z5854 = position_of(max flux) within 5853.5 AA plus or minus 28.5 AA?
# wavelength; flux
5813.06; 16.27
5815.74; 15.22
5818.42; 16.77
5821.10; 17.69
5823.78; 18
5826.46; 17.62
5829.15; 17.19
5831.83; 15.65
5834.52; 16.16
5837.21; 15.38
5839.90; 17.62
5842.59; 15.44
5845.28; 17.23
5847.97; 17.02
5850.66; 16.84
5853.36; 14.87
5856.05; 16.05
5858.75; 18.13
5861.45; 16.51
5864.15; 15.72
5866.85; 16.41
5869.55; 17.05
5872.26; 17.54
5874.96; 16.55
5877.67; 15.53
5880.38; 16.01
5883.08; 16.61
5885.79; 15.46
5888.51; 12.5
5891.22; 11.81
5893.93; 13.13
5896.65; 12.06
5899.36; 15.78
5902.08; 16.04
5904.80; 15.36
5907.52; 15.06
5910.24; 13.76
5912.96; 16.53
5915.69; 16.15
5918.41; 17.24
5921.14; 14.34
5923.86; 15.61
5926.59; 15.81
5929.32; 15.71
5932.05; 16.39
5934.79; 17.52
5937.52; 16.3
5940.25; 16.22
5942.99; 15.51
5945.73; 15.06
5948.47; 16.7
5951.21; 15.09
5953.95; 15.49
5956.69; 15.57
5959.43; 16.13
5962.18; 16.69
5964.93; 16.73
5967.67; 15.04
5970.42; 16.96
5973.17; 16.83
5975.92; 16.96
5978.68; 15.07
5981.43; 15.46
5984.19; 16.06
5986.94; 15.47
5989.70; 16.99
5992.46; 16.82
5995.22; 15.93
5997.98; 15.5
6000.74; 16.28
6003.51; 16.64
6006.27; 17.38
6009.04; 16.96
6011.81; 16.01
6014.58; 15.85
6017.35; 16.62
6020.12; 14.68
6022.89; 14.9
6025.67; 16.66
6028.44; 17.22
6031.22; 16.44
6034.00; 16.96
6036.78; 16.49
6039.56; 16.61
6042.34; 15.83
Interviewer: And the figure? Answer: 5858.75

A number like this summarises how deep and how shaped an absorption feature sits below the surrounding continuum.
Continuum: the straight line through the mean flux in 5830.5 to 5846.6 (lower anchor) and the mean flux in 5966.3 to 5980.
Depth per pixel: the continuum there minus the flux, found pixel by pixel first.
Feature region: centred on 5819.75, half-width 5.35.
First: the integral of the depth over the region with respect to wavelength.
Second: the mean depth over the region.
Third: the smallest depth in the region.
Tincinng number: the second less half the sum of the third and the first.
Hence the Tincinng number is 4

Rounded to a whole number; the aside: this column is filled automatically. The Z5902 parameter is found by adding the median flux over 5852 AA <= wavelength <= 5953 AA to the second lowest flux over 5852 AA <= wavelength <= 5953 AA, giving 28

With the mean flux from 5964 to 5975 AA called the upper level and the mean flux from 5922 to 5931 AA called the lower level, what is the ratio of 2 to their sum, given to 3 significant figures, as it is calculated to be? 0.0623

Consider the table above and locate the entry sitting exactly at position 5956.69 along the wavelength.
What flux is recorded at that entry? 15.57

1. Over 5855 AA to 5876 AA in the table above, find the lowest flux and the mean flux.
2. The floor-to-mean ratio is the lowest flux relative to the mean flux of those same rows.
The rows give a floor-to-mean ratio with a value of 0.94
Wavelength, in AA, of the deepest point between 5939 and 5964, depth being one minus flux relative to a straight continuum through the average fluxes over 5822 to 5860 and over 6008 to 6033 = 5945.73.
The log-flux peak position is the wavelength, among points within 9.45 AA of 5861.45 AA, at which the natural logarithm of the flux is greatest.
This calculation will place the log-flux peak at 5858.75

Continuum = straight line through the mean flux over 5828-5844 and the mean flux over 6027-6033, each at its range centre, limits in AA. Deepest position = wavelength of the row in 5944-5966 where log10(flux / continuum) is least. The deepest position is 5945.73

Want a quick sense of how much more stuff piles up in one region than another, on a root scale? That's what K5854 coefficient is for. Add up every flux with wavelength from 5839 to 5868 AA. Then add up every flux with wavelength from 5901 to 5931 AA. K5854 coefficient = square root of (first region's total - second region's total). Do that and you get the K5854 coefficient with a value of 3.2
